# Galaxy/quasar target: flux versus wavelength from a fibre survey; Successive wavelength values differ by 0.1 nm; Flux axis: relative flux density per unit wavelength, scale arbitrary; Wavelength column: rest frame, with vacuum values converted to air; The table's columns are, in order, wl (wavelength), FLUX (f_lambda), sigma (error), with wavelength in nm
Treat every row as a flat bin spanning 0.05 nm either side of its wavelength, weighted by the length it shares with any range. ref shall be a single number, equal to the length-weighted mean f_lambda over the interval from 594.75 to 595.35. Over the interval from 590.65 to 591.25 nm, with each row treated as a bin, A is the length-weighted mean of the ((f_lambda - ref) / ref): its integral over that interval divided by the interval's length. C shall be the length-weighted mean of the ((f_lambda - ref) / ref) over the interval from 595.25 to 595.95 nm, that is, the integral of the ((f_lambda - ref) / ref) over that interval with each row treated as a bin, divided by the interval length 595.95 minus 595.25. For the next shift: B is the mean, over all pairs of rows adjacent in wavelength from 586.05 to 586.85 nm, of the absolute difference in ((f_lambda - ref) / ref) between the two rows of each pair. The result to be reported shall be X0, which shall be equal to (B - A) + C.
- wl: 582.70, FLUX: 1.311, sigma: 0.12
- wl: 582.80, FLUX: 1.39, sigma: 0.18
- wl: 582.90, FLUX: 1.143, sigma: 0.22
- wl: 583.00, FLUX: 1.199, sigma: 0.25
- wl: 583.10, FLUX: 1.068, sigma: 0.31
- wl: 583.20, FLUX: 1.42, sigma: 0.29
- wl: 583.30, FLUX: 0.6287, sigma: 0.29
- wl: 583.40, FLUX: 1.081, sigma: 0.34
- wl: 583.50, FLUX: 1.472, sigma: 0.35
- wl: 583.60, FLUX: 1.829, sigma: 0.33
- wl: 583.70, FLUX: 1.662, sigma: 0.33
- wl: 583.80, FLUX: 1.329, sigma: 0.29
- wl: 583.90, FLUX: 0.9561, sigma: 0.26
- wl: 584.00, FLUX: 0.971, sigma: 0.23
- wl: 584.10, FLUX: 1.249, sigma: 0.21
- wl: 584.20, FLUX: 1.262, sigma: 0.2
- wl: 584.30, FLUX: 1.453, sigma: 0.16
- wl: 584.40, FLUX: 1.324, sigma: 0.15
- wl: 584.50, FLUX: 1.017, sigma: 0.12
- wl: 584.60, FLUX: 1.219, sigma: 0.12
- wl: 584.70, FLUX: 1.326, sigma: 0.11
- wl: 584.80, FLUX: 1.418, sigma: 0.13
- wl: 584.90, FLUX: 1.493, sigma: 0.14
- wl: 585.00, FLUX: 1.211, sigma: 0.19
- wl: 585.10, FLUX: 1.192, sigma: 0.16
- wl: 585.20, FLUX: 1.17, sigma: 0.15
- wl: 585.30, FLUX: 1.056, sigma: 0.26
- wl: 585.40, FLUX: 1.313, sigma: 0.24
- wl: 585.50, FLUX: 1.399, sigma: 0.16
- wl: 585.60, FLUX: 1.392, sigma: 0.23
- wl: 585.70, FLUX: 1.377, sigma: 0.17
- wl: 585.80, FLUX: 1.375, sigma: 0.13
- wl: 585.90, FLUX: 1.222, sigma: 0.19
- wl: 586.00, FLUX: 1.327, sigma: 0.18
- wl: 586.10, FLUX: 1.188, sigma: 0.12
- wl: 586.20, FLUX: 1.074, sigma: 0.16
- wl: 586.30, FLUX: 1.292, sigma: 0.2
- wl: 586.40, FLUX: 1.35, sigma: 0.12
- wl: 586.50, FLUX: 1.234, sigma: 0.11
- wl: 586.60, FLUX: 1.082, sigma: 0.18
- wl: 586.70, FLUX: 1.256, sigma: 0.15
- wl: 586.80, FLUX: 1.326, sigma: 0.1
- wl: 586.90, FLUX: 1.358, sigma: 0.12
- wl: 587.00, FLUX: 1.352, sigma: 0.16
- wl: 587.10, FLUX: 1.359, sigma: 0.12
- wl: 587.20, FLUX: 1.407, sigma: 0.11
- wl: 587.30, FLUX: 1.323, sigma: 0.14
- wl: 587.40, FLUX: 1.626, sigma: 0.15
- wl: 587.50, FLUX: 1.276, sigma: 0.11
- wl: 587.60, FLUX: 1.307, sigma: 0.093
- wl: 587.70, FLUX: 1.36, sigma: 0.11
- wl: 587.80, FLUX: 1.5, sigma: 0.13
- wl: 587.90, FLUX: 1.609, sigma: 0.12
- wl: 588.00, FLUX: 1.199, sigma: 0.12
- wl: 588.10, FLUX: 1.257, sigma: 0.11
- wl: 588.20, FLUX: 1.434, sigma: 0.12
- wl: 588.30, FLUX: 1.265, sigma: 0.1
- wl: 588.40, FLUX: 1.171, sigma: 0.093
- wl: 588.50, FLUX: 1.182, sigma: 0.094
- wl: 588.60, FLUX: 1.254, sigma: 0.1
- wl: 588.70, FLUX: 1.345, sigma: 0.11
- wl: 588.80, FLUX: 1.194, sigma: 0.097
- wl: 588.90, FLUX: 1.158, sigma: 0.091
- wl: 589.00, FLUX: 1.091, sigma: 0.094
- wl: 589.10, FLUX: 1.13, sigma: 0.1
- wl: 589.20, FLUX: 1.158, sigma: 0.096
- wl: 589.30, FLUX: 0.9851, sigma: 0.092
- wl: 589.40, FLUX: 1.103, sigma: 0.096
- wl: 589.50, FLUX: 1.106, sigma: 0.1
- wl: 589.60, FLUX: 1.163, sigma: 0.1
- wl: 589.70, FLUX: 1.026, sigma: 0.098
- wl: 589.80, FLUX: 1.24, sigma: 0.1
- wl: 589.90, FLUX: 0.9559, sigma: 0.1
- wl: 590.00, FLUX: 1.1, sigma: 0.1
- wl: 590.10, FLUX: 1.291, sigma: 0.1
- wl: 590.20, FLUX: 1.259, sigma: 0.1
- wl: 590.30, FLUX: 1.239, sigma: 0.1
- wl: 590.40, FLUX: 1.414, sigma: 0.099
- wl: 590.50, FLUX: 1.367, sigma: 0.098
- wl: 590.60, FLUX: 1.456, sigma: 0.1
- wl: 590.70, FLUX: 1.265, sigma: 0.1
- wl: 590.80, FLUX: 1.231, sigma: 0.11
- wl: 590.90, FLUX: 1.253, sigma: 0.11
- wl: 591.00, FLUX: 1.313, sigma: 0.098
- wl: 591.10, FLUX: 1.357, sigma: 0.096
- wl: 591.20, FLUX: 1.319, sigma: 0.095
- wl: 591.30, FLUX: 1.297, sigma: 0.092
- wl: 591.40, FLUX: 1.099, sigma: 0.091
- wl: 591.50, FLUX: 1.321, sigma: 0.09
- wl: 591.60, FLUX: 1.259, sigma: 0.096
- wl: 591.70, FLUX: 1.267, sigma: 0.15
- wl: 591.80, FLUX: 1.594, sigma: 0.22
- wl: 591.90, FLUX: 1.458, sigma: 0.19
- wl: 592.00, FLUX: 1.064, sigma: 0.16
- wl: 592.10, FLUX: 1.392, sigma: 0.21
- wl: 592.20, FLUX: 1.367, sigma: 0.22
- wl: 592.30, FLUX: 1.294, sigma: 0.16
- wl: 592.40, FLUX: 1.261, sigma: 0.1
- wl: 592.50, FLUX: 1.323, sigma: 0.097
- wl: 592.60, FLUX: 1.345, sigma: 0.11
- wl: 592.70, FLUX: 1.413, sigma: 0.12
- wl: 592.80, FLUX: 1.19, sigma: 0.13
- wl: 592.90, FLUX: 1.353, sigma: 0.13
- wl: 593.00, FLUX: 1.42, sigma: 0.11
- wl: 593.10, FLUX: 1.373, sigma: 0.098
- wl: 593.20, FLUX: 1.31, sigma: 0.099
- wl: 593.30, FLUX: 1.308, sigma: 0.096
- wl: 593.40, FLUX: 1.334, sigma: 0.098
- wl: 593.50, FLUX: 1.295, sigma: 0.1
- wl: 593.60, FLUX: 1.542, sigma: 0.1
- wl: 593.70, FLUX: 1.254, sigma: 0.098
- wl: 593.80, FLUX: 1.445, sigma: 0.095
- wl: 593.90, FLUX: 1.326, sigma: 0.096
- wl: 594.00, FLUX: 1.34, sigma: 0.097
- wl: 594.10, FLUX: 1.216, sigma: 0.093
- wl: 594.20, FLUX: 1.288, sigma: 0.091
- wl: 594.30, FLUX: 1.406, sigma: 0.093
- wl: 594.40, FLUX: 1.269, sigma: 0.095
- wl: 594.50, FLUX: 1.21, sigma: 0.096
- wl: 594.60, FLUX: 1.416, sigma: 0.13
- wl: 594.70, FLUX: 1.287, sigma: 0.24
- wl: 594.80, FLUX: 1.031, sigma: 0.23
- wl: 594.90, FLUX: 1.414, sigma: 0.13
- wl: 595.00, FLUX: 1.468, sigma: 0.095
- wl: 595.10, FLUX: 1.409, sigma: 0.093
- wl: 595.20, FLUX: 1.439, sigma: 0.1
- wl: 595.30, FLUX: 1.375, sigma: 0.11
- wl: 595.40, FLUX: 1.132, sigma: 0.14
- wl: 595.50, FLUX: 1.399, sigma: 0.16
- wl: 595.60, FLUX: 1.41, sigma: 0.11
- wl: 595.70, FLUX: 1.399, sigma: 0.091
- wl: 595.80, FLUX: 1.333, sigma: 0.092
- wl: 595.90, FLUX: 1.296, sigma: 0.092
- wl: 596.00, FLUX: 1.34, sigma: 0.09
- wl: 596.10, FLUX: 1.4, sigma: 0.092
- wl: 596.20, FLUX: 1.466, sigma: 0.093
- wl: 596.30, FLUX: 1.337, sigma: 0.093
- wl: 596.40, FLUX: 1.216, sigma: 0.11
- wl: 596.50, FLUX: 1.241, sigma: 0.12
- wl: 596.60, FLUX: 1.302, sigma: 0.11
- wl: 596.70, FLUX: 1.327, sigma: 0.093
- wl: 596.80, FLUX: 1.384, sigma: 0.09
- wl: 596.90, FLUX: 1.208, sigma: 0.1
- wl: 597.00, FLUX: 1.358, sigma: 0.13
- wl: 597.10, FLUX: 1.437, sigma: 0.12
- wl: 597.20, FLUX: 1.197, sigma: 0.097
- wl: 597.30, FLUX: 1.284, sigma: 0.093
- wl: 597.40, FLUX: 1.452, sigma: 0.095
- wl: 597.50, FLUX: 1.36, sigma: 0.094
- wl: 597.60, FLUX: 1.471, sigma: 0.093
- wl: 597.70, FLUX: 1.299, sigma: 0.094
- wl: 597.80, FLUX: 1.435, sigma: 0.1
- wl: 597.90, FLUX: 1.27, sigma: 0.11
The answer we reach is 0.13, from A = -0.049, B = 0.10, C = -0.02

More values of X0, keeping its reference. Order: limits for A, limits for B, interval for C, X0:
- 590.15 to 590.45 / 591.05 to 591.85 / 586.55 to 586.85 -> 0.03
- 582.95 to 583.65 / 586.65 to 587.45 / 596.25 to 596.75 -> 0.09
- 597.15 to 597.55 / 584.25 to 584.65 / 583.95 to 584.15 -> 0.00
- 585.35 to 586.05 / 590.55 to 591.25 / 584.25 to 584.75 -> -0.01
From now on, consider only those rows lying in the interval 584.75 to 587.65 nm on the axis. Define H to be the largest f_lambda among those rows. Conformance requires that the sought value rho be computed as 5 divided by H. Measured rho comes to 3.1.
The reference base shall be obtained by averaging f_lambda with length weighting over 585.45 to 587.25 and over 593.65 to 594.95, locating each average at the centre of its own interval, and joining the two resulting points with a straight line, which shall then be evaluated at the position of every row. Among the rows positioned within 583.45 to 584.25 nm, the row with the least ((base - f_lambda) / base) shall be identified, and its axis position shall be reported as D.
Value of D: 583.60 nm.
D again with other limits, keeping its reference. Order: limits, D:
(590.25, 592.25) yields 591.80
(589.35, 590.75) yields 590.60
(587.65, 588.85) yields 587.90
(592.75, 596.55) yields 593.60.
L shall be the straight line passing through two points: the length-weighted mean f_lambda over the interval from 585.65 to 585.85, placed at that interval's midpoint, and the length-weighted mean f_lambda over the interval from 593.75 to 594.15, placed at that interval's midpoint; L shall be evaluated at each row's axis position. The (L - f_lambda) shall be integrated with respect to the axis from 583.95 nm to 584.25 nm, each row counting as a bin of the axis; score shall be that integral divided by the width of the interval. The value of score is 0.22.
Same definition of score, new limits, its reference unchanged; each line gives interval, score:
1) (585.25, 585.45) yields 0.19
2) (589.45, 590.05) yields 0.26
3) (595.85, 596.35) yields -0.05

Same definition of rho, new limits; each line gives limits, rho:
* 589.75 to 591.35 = 3.4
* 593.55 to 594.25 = 3.2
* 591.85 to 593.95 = 3.2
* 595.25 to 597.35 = 3.4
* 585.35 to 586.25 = 3.6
